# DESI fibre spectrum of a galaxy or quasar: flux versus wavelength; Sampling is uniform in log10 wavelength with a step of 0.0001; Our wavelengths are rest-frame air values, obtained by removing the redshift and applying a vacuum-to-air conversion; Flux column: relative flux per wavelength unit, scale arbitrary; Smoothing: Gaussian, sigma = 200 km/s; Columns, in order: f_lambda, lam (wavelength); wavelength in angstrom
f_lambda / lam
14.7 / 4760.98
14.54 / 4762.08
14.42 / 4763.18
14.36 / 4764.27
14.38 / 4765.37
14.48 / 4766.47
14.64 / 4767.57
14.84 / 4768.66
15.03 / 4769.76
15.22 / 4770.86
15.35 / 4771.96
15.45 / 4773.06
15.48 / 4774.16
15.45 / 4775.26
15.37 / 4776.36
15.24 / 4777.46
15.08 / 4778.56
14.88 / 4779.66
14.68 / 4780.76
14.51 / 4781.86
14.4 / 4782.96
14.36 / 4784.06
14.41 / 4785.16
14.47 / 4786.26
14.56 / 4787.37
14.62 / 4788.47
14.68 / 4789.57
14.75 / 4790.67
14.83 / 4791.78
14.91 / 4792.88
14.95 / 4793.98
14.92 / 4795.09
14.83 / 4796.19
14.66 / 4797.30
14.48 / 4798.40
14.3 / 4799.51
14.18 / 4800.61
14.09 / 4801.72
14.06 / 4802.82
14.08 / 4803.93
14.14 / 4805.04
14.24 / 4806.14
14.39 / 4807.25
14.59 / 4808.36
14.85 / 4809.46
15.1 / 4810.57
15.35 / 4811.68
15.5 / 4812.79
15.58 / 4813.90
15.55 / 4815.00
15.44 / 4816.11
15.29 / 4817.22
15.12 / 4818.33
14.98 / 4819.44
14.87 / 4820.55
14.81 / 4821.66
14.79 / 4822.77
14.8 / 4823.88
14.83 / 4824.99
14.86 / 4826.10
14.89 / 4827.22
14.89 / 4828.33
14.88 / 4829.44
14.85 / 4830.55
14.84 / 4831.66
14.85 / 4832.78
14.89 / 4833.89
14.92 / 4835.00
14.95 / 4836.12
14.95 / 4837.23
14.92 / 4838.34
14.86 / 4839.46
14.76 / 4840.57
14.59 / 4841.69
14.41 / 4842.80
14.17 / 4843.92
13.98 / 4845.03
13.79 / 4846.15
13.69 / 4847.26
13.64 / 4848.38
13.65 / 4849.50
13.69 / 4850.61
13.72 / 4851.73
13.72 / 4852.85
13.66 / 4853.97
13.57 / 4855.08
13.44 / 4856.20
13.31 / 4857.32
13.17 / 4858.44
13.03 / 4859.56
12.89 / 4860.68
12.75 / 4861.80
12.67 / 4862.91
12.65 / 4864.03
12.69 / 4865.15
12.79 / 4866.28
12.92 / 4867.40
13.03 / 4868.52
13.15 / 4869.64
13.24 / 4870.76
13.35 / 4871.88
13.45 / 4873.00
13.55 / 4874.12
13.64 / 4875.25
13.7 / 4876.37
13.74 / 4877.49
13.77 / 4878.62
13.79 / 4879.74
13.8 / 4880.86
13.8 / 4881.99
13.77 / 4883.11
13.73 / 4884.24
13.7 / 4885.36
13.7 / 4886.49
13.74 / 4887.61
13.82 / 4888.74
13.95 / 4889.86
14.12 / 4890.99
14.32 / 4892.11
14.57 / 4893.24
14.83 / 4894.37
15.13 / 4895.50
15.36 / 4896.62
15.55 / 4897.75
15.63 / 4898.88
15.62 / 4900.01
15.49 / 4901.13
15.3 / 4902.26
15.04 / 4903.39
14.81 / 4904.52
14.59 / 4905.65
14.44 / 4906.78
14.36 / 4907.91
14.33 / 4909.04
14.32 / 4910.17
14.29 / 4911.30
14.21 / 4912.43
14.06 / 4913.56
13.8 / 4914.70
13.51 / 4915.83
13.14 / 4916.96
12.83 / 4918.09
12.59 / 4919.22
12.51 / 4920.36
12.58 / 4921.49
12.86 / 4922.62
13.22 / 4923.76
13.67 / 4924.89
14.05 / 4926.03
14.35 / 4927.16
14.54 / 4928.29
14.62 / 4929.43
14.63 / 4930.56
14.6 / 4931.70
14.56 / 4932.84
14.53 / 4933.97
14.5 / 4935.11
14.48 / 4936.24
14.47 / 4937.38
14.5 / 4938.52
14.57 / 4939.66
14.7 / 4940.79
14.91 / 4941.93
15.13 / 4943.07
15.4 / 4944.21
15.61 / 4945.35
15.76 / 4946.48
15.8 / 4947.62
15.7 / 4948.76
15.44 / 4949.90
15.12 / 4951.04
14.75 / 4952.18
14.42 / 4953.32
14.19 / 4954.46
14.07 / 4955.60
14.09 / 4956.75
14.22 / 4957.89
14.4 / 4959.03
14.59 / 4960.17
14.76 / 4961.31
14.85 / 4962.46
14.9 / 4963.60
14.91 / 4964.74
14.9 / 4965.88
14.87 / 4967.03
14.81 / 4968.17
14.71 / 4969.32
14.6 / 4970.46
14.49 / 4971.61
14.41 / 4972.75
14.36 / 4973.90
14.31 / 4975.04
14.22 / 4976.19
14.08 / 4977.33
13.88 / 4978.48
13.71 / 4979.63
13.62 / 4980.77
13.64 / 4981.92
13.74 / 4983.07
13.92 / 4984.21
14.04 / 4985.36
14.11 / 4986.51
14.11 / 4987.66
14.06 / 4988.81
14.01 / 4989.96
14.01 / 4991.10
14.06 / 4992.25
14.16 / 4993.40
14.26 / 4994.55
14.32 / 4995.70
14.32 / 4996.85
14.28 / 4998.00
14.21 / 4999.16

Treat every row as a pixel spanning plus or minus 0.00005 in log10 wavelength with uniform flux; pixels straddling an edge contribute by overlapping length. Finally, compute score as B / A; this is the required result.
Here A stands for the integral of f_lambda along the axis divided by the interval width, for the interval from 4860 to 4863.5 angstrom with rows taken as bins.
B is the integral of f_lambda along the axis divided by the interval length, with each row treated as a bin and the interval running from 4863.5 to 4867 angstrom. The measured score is 0.99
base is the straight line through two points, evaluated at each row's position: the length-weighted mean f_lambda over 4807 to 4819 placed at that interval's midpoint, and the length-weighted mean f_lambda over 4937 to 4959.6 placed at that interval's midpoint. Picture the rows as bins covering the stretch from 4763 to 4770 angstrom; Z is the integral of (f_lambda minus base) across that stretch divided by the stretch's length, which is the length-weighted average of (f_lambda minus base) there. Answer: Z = -0.71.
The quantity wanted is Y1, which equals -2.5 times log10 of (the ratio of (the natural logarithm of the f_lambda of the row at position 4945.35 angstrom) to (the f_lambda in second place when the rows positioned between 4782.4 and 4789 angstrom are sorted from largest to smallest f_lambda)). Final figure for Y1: 1.81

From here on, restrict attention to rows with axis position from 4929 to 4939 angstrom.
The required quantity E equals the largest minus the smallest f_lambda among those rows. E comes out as 0.2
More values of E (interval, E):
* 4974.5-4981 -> 0.7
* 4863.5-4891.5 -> 1.5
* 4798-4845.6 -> 1.6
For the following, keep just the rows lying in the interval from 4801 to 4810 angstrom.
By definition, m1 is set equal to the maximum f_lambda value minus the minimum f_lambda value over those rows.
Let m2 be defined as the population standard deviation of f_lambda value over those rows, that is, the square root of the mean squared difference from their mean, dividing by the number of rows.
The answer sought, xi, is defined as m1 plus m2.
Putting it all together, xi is 1.1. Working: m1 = 0.79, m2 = 0.27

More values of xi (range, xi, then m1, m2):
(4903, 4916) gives 1.9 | 1.53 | 0.39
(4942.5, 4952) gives 0.9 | 0.68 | 0.25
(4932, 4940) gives 0.1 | 0.10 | 0.04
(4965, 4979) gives 1.3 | 1.02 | 0.31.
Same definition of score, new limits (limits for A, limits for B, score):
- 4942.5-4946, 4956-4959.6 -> 0.92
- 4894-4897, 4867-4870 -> 0.86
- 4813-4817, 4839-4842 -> 0.95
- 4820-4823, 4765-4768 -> 0.98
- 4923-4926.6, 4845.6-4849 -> 1.01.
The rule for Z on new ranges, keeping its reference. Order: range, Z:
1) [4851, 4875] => -1.87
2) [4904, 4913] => -0.54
